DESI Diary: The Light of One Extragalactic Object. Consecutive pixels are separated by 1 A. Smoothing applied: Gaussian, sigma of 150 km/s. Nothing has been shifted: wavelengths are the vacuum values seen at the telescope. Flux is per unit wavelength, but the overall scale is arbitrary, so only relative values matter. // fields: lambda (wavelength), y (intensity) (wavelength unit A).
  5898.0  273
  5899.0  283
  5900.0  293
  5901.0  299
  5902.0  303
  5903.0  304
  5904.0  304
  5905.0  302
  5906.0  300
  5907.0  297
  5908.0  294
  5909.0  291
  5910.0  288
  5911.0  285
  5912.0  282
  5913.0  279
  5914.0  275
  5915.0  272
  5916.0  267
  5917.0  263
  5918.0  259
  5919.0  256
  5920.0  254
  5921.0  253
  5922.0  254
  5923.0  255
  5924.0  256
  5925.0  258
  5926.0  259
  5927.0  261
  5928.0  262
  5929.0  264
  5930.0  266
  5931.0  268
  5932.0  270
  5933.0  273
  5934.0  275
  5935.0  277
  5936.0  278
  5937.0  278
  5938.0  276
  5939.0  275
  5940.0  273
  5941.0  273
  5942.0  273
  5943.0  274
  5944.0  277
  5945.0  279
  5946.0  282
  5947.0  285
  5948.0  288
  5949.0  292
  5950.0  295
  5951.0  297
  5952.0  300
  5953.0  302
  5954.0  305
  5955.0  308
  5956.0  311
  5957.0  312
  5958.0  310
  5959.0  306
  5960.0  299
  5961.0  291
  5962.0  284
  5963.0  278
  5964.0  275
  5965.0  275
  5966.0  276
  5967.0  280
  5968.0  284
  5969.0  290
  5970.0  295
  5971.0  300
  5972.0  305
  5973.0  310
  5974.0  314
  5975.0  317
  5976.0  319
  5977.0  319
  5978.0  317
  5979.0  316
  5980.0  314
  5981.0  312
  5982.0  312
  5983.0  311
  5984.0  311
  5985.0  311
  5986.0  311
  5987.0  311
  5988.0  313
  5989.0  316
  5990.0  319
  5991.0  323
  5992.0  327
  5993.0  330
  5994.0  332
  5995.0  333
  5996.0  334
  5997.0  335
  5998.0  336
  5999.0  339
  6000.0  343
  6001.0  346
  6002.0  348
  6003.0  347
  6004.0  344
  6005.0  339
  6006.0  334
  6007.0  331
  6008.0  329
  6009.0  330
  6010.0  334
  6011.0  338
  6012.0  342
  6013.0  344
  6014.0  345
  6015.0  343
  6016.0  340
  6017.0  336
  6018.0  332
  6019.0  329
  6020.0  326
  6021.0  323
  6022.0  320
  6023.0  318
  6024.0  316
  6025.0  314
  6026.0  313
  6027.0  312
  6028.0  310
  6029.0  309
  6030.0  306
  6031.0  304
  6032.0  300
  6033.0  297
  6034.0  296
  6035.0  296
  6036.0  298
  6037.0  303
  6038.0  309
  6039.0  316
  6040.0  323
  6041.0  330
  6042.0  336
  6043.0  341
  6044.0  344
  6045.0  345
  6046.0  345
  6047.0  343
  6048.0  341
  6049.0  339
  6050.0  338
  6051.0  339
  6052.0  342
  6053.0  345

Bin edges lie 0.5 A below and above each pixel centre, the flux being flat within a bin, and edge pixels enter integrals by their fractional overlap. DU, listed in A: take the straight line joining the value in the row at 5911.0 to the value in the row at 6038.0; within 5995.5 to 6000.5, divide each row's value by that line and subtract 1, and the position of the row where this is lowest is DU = 5996.0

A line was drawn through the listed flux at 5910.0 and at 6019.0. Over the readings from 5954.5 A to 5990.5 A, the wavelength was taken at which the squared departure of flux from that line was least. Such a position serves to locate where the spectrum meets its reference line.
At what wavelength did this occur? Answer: 5980.0 A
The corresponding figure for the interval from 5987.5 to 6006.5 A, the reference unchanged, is 5990.0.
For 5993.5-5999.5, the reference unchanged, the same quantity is 5994.0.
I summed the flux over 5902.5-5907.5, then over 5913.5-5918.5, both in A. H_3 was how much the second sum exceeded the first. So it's -171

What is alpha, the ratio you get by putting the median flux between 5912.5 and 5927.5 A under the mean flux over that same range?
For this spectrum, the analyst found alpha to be 1.01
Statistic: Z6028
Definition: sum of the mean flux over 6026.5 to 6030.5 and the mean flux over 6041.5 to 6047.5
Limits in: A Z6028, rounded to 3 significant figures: 652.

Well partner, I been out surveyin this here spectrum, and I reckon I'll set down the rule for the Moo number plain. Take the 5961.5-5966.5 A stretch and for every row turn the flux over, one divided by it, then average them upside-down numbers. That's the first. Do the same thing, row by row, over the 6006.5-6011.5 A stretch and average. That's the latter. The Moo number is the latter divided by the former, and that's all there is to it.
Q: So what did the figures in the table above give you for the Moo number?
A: 0.84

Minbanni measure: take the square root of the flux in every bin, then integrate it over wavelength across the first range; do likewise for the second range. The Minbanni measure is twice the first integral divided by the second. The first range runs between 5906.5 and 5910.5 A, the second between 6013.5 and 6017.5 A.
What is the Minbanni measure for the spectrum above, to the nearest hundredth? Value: 1.85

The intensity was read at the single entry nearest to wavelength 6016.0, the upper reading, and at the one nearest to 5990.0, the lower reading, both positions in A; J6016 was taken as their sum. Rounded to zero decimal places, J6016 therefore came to 659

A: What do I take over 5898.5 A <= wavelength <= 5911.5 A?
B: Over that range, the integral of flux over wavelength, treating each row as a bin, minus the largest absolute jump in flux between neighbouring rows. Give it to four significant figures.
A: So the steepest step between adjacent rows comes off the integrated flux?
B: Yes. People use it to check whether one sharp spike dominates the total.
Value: 3833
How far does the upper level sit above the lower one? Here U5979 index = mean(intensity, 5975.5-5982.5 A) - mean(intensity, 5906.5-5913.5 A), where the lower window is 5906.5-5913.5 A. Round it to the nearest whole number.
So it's 28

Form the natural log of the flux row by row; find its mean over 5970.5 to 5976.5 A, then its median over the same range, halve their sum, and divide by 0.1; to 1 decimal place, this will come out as 57.4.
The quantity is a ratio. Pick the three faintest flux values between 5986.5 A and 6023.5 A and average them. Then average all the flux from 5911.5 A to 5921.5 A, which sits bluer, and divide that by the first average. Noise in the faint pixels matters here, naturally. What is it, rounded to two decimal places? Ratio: 0.85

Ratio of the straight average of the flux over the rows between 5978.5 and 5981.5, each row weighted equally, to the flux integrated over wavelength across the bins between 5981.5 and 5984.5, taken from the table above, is 0.34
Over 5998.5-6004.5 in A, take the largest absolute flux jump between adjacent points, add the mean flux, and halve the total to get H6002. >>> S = 174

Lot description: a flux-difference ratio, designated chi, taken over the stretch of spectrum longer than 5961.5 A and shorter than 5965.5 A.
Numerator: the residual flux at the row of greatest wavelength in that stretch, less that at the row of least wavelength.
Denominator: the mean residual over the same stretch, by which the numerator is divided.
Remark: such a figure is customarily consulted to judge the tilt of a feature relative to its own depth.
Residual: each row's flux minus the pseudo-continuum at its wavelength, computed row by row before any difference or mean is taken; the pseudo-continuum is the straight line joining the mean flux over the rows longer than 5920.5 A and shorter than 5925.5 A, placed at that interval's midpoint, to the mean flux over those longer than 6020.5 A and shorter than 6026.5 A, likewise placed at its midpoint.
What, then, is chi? 4.8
